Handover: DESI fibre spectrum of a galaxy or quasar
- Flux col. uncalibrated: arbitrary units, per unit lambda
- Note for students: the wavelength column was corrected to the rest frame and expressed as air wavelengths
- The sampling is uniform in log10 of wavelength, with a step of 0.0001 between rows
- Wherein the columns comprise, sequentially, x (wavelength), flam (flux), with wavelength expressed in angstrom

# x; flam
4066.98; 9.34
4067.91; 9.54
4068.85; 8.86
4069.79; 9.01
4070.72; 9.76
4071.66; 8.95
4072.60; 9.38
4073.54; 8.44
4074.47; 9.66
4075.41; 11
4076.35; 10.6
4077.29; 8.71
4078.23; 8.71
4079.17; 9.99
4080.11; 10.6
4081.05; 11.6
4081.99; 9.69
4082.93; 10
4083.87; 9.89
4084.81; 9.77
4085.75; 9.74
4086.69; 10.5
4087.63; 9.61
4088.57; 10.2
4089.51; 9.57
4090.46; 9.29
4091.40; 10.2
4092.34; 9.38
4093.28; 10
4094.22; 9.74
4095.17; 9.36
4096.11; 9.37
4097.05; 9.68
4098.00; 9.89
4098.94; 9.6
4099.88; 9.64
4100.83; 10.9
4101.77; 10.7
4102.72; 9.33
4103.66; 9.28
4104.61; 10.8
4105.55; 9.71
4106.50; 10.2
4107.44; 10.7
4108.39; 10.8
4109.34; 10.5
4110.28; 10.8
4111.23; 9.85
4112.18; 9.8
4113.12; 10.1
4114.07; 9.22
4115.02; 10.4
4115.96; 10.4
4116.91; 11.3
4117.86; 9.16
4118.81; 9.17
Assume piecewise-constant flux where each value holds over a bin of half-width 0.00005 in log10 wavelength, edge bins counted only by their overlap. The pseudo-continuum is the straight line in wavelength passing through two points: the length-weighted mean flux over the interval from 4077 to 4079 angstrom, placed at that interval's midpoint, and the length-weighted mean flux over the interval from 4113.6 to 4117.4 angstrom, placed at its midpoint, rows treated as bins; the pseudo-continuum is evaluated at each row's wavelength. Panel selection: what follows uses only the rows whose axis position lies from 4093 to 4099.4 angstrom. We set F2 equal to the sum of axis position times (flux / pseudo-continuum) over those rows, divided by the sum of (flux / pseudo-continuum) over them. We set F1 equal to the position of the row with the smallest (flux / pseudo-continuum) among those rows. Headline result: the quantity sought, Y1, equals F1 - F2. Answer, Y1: 0.0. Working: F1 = 4096.11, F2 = 4096.1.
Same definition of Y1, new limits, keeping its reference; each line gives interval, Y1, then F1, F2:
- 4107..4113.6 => 2.0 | 4112.18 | 4110.2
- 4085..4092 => 1.9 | 4090.46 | 4088.5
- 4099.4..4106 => 1.0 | 4103.66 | 4102.7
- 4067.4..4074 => 2.9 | 4073.54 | 4070.7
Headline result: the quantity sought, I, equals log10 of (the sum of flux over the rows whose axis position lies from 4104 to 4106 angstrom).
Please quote 1.31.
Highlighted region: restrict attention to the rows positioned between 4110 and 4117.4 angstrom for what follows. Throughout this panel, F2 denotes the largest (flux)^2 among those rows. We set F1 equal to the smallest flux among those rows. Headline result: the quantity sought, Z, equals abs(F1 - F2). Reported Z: 118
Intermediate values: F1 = 9.22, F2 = 128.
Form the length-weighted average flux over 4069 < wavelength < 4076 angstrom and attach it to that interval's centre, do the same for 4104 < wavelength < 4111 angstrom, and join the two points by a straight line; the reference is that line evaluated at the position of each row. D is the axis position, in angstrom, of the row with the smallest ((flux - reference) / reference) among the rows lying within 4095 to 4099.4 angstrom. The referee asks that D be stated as 4096.11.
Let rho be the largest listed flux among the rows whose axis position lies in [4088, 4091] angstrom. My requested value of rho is 10.2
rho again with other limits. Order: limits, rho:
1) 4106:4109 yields 10.8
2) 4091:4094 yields 10.2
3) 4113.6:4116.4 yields 10.4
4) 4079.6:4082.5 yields 11.6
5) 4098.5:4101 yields 10.9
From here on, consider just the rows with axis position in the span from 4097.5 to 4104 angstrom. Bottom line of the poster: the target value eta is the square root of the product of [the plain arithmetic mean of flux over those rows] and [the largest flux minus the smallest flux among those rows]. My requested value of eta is 4.0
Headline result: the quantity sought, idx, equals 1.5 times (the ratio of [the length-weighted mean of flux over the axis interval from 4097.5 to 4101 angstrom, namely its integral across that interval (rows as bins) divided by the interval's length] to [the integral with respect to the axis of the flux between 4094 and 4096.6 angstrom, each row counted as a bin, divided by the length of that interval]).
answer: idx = 1.571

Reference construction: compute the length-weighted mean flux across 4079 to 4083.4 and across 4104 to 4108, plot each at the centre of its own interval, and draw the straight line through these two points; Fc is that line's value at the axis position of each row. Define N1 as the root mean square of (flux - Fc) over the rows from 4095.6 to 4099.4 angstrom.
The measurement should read 0.74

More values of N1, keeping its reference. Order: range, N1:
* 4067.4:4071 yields 1.20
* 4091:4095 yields 0.61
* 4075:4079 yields 1.24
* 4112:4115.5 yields 0.60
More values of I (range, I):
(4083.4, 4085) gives 1.29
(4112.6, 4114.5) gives 1.29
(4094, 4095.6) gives 1.28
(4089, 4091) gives 1.28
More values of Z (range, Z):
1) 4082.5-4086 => 90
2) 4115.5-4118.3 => 119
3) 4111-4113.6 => 92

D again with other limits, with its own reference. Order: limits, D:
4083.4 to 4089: 4087.63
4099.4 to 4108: 4103.66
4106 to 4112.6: 4112.18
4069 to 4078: 4073.54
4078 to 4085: 4078.23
